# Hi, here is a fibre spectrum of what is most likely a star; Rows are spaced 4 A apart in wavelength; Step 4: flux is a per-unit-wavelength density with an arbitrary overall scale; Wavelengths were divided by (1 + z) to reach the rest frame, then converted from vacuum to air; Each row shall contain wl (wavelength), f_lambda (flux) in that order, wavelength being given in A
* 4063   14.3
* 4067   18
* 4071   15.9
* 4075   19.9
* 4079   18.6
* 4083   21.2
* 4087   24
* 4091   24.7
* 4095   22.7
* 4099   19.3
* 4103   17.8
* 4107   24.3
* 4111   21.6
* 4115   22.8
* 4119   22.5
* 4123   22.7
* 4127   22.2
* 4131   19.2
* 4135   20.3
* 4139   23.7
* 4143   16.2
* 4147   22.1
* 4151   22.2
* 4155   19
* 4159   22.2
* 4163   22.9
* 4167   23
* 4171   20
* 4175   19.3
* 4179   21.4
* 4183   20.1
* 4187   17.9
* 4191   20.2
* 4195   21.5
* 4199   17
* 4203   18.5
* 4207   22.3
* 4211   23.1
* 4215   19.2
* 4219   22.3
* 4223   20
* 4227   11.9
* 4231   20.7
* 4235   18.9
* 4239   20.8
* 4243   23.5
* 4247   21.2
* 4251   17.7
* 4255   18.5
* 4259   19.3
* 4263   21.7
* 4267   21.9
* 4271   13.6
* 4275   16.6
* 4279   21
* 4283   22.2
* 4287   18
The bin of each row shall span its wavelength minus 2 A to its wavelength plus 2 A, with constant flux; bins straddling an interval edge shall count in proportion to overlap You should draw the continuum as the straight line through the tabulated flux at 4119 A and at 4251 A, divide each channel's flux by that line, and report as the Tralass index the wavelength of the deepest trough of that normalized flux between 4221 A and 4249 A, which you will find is 4227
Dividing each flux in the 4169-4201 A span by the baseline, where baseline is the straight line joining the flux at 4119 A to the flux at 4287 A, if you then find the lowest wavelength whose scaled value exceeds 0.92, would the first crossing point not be 4171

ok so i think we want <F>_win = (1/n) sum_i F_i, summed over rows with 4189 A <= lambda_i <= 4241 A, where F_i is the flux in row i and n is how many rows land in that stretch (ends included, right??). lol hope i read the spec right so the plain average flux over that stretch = 19.7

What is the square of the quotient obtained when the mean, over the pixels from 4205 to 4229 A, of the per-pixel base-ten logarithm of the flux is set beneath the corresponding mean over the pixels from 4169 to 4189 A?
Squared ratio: 1.01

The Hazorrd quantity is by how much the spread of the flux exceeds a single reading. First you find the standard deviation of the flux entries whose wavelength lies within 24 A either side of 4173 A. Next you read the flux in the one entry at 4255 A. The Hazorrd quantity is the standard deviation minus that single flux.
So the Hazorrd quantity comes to -16.9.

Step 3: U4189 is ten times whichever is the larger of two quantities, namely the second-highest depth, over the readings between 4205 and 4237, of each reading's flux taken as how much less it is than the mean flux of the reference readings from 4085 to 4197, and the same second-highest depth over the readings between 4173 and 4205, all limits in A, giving 34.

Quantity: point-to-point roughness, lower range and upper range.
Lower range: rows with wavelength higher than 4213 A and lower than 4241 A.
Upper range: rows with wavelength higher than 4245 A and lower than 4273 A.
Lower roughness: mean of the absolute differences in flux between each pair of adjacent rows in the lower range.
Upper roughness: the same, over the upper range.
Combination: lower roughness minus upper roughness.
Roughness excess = 1.7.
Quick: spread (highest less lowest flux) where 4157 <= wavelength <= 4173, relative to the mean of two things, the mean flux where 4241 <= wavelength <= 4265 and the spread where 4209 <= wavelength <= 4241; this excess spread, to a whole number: -13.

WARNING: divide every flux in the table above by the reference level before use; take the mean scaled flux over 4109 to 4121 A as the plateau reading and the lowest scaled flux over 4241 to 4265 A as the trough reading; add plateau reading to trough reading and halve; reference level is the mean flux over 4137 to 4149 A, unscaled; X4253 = 0.97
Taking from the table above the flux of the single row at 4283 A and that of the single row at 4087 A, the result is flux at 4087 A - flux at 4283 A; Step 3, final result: 1.8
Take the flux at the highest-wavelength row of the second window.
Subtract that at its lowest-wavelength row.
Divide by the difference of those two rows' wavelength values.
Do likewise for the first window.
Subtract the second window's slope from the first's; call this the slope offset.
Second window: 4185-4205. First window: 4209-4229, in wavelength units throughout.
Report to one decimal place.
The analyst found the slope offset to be -0.7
